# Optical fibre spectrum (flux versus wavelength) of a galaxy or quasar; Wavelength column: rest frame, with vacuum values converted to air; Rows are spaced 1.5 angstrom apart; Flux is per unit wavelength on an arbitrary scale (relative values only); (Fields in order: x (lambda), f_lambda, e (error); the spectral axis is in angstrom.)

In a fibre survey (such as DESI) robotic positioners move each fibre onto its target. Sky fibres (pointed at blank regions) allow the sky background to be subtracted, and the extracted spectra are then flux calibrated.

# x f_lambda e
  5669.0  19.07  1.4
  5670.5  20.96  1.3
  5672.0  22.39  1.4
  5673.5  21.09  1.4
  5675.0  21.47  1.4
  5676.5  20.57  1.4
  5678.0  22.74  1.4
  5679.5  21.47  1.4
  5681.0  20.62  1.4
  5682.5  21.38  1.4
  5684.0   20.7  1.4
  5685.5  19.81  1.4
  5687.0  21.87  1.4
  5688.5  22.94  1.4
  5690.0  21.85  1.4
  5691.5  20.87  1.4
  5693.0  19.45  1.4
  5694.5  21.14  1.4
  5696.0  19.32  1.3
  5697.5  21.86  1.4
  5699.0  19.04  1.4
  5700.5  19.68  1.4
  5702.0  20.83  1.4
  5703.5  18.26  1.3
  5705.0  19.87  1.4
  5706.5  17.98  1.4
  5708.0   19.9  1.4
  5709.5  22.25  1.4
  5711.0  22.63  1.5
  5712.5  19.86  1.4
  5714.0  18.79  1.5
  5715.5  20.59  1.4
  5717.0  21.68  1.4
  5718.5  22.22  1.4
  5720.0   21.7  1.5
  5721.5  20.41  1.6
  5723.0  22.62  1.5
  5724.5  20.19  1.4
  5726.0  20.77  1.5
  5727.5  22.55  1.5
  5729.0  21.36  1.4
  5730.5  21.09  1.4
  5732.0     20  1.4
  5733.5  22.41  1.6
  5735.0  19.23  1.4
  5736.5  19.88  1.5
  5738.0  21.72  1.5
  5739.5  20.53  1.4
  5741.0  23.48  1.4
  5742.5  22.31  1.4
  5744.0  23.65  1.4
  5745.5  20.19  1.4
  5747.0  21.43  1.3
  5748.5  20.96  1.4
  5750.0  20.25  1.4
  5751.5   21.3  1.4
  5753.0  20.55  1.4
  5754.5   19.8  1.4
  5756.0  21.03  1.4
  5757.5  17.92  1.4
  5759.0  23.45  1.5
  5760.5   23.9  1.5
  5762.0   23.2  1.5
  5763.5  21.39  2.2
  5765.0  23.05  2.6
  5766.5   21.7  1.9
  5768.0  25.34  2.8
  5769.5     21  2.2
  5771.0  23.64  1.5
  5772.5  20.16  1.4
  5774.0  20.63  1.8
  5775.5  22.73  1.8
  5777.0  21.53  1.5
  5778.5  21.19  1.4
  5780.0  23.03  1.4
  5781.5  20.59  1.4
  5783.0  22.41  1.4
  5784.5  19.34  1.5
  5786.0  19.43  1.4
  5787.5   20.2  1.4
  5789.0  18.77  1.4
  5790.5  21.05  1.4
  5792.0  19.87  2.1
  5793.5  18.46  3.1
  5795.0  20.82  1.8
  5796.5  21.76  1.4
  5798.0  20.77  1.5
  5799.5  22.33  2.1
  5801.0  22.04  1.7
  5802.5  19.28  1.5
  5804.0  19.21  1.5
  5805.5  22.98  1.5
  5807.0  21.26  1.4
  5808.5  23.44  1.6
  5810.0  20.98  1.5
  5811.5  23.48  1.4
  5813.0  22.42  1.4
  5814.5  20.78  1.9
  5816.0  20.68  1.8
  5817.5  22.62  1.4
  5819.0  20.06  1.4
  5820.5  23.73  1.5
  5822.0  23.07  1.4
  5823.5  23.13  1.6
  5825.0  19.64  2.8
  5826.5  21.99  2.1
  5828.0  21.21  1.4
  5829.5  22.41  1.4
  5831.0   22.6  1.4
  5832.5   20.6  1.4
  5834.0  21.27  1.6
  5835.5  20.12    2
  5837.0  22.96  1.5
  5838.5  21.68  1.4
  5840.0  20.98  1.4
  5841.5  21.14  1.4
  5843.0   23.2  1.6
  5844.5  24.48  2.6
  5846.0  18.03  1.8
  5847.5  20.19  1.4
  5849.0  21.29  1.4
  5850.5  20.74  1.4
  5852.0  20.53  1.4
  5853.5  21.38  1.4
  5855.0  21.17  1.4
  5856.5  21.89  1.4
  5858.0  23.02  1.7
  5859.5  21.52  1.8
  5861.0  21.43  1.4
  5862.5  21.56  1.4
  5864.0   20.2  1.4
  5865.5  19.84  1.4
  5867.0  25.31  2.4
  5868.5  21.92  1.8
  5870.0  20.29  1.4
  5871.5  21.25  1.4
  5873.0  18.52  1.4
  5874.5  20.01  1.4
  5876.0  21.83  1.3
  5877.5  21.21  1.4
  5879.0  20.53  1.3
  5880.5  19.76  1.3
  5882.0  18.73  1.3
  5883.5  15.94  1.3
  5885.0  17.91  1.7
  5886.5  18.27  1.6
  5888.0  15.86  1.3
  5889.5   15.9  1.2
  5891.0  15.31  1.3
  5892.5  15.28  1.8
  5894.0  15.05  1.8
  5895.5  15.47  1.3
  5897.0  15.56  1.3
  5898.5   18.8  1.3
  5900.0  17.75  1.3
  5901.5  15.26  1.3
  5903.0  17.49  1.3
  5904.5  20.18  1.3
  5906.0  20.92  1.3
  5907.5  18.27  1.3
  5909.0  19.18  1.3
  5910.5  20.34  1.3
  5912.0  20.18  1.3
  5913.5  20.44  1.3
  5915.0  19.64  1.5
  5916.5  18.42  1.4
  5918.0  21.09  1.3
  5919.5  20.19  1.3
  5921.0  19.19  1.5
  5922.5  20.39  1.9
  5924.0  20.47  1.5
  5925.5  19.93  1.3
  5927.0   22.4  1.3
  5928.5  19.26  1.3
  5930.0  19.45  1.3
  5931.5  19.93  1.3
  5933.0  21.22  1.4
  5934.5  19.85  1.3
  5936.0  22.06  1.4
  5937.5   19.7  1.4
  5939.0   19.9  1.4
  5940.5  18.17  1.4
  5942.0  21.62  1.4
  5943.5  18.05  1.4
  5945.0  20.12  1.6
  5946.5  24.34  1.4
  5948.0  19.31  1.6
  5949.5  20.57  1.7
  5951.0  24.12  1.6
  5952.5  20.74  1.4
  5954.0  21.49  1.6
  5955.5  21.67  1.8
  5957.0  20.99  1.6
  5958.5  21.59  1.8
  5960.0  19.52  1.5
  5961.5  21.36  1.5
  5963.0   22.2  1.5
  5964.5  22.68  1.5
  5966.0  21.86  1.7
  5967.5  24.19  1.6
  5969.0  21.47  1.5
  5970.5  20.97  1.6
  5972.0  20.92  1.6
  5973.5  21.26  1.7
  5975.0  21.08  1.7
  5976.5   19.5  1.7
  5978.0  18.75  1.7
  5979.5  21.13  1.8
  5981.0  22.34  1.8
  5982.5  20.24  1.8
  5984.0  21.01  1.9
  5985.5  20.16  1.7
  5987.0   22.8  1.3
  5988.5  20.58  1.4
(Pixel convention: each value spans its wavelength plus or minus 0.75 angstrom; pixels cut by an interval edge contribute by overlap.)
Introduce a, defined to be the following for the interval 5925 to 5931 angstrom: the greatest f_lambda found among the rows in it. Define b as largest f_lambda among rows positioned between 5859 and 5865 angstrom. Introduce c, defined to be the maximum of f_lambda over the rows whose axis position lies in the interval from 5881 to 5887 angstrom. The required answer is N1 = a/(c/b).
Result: 25.8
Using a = 22.4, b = 21.56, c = 18.73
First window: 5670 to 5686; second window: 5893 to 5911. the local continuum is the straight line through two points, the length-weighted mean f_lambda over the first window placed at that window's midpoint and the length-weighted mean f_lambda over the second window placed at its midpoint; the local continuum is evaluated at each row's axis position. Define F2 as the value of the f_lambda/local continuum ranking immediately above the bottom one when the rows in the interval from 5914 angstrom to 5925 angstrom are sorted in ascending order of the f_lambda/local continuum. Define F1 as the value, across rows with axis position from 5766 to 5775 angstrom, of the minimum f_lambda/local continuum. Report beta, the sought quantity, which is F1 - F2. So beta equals -0.08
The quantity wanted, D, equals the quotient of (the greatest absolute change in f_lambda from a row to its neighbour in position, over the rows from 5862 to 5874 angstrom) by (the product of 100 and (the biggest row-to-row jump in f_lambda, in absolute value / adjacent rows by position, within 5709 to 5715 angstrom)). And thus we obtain 0.0197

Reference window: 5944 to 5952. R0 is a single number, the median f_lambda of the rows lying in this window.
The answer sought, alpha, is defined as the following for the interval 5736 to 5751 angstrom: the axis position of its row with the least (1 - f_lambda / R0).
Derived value 5744.0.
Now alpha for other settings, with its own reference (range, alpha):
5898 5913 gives 5906.0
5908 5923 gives 5918.0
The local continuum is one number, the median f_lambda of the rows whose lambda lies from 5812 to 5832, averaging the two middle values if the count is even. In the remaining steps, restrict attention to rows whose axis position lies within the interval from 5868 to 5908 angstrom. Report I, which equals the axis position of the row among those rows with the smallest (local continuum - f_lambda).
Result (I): 5868.5 angstrom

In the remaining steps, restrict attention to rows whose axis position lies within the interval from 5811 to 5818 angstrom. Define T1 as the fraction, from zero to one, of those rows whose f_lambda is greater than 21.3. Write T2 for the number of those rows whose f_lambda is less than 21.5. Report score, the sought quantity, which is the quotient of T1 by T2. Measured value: 0.30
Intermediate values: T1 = 0.60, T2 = 2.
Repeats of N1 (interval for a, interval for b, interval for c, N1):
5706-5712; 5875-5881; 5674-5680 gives 21.7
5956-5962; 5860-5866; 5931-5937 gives 21.1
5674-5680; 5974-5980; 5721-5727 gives 21.2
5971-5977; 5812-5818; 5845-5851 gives 22.6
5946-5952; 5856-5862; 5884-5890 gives 30.7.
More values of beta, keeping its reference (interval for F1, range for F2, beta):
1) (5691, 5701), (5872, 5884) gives -0.10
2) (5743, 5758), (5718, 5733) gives -0.09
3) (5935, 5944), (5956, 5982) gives -0.10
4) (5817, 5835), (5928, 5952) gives -0.02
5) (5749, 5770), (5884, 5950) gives 0.04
